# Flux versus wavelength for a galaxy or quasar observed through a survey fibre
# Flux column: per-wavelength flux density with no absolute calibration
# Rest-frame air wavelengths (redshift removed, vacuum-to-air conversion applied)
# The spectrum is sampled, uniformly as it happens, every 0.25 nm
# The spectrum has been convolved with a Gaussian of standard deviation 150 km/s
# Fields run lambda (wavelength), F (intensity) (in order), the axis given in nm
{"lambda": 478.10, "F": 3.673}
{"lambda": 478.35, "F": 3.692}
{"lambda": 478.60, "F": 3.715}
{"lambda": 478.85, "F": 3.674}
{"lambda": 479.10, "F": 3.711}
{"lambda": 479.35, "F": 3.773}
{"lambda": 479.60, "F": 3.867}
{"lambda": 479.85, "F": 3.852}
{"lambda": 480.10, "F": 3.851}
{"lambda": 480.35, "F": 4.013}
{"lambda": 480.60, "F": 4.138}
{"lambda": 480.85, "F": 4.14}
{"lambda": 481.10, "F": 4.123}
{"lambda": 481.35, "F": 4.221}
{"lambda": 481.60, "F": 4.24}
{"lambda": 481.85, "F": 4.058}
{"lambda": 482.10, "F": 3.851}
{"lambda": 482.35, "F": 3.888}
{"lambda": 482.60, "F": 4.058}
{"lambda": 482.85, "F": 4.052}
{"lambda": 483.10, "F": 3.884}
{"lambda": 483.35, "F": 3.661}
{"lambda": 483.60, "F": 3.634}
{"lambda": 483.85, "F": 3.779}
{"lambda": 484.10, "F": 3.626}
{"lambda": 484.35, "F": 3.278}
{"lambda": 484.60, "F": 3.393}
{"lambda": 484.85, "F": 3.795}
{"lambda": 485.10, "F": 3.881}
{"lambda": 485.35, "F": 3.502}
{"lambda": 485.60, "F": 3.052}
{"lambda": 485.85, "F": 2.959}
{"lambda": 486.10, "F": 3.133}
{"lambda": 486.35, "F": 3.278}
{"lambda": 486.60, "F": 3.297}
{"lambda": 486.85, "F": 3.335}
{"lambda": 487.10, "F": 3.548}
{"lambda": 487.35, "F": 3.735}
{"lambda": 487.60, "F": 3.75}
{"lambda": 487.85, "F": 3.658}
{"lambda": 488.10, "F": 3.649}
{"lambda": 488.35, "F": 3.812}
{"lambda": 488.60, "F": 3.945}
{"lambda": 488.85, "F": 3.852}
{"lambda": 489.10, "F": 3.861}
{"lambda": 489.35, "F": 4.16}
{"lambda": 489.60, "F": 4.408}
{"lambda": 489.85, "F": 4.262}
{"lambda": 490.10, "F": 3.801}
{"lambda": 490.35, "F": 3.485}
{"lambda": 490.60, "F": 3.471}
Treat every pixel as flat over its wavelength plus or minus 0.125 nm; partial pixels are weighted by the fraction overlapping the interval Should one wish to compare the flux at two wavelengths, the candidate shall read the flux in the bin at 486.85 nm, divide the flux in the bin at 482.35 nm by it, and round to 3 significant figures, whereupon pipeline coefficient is 1.17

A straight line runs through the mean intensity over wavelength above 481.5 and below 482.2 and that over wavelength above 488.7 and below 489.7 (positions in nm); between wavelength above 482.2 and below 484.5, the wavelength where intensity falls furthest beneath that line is 484.35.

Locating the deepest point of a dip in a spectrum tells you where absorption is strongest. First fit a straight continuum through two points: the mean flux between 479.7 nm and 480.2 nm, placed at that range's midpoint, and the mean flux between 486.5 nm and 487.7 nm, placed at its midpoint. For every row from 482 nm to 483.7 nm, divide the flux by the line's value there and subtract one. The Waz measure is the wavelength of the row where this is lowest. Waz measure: 483.60 nm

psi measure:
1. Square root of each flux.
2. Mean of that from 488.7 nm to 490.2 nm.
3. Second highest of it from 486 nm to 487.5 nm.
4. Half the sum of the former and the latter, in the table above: 1.949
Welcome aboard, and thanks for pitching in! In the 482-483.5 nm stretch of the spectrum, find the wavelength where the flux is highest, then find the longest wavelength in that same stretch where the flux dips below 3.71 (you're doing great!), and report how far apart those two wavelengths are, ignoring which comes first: 0.75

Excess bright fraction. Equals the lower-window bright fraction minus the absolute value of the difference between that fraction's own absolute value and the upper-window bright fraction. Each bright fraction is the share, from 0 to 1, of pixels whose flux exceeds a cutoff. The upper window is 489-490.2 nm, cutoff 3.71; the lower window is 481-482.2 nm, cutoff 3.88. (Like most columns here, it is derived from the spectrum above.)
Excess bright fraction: 0.6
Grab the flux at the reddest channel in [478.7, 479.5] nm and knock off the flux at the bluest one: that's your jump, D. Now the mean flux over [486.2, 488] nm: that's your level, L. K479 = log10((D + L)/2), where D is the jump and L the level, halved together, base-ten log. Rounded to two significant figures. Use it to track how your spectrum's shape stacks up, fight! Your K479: 0.26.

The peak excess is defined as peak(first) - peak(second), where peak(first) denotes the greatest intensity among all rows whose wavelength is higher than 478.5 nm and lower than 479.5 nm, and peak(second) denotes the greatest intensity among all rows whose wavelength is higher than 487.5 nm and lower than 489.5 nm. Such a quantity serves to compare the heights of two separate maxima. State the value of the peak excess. -0.4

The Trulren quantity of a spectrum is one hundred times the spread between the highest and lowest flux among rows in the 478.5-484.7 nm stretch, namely 96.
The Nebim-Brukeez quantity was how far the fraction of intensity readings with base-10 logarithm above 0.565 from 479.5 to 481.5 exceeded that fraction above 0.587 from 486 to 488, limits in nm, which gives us 1.0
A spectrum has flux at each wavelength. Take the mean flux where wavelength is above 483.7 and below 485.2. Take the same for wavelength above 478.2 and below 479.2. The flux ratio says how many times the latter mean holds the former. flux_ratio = 1.02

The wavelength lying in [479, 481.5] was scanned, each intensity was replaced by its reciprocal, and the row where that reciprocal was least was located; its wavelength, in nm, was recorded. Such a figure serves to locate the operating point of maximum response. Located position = 481.35 nm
